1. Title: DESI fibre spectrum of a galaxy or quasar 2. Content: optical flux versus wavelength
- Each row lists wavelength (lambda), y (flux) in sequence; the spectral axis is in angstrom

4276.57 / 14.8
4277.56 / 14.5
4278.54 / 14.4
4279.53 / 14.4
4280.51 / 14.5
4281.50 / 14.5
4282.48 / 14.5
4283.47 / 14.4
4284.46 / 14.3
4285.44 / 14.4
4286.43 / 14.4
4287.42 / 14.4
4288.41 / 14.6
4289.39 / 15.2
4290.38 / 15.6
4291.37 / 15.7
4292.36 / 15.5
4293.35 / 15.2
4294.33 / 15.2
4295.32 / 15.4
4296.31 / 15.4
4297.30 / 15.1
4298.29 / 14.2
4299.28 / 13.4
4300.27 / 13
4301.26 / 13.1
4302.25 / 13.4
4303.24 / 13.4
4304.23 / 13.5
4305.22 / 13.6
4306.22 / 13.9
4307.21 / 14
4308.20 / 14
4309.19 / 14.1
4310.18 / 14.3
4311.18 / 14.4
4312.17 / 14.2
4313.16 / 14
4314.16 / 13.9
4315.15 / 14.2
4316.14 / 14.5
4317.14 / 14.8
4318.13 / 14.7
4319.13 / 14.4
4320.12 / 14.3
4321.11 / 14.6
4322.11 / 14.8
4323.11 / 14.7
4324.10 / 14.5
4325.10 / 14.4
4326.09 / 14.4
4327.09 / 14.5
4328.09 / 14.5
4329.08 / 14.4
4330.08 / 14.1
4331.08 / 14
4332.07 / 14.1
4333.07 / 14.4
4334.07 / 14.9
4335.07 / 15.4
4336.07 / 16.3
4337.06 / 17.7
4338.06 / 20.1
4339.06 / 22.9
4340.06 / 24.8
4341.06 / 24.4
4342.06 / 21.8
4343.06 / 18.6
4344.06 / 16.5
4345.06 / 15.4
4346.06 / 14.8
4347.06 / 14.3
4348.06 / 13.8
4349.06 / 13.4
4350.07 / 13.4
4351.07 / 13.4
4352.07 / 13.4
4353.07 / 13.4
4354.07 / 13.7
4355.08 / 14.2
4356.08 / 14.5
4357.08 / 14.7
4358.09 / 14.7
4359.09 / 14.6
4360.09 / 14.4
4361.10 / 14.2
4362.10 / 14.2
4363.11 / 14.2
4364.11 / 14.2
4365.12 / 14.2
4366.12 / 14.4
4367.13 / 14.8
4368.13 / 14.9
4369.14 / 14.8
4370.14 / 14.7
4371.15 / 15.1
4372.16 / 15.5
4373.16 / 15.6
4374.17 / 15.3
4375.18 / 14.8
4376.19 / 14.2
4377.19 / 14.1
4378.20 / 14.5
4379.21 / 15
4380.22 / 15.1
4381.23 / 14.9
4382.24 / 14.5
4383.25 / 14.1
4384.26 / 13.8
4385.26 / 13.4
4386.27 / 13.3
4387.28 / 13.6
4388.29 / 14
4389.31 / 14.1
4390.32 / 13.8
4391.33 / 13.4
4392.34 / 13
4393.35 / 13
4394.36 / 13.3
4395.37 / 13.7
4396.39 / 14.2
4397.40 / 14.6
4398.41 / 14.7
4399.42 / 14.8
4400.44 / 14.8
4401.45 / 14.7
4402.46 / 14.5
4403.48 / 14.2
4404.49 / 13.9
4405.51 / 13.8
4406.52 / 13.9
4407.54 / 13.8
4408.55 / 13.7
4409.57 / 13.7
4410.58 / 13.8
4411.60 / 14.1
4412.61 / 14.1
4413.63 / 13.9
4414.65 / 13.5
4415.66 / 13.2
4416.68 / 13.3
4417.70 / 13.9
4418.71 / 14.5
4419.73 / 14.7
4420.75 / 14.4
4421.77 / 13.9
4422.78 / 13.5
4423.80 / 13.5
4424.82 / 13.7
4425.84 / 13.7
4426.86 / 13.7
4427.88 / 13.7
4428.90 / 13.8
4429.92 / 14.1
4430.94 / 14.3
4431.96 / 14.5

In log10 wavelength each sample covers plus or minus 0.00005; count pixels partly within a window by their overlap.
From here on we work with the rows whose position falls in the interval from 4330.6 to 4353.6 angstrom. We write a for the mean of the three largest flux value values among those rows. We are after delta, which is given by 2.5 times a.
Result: 60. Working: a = 24.0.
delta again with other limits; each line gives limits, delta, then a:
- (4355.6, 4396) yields 39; 15.5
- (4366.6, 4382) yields 39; 15.5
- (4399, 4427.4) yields 37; 14.8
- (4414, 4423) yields 36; 14.5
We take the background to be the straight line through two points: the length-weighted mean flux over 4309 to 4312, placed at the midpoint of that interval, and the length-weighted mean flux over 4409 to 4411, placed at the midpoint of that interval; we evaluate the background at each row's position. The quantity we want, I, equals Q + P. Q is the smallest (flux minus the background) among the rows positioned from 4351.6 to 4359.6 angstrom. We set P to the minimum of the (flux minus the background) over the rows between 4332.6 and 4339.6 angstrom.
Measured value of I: -0.4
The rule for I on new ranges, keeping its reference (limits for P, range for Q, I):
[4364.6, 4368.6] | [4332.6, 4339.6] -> 0.5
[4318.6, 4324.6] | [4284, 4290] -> 0.0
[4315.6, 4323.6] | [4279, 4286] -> 0.0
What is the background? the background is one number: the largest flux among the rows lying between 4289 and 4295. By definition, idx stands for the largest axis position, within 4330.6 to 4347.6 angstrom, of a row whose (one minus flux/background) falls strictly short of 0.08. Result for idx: 4346.06 angstrom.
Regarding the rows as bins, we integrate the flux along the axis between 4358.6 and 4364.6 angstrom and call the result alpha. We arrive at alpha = 86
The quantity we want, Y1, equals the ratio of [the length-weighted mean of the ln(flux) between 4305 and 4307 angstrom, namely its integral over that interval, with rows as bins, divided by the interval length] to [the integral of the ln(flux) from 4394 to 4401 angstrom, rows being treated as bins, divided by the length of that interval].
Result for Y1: 0.98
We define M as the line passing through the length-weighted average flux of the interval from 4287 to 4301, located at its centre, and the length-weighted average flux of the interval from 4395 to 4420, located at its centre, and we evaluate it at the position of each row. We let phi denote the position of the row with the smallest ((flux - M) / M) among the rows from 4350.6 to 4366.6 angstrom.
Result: 4351.07 angstrom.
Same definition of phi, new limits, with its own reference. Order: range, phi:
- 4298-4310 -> 4300.27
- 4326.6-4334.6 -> 4331.08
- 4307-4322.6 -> 4314.16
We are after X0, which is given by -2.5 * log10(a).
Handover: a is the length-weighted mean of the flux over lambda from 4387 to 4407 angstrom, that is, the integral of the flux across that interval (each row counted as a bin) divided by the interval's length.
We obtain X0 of -2.87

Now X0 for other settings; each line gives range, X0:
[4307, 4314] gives -2.88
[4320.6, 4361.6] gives -2.99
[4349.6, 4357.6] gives -2.85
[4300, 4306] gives -2.81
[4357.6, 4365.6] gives -2.89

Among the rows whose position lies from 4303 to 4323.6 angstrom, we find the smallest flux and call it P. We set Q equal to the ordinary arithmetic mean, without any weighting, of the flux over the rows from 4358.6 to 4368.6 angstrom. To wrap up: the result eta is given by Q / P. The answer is 1.08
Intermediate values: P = 13.4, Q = 14.4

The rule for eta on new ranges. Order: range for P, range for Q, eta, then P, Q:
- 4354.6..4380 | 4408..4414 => 0.98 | 14.1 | 13.9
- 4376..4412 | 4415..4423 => 1.07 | 13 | 13.9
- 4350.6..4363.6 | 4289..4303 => 1.09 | 13.4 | 14.7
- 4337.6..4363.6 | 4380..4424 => 1.04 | 13.4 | 14.0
